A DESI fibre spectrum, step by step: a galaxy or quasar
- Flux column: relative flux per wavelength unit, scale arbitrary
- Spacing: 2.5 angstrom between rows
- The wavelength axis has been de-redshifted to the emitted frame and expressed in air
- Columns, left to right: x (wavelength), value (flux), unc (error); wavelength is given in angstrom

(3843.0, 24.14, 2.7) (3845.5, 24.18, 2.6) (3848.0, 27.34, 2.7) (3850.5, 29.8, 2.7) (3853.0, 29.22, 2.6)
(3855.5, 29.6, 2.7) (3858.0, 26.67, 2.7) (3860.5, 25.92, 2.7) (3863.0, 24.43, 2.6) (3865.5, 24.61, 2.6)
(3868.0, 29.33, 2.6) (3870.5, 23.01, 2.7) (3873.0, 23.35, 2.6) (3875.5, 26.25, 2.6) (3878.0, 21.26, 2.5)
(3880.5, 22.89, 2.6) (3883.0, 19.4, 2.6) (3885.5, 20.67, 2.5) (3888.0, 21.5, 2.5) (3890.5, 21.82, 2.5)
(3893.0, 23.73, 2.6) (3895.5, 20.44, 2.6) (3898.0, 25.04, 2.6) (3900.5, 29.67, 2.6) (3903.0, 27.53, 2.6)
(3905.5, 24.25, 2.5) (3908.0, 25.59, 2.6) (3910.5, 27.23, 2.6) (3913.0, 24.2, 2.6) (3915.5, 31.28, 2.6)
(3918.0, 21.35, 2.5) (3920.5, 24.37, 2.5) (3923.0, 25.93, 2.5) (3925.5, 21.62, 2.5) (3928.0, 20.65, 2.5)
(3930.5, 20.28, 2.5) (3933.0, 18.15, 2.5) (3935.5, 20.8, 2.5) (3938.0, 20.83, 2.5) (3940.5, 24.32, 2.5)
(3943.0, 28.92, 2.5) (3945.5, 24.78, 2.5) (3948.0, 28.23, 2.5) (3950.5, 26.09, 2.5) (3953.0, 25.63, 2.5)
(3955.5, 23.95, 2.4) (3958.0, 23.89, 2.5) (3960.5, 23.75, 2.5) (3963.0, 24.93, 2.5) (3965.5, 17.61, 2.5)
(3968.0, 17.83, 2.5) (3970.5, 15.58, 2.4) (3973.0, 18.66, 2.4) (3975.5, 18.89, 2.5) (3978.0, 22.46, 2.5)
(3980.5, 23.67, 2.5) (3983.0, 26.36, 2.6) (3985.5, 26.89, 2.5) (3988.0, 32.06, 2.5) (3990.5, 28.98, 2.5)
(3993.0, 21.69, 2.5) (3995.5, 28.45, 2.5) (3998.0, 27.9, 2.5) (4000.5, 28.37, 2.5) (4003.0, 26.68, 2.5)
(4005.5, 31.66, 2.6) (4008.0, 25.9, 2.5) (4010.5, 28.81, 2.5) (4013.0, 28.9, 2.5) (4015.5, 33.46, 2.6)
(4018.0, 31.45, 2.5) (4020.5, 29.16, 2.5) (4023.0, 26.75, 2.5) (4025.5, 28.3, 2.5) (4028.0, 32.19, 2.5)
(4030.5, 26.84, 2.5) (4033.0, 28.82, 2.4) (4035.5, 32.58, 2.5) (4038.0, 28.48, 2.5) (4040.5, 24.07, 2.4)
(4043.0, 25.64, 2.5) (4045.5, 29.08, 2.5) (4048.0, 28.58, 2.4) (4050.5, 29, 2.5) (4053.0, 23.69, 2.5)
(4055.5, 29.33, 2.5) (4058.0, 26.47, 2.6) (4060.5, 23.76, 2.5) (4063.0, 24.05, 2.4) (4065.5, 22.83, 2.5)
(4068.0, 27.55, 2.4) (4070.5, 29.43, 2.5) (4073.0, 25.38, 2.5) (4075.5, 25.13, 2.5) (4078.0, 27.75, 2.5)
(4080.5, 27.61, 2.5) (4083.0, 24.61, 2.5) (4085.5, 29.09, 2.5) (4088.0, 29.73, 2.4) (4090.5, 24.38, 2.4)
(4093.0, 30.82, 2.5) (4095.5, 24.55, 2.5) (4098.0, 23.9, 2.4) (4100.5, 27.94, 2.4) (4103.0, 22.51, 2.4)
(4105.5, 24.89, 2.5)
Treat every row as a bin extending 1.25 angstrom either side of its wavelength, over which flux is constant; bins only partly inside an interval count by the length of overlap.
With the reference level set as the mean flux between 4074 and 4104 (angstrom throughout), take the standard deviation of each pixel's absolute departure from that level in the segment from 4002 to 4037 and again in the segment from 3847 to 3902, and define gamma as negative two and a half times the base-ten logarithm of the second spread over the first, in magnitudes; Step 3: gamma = 0.2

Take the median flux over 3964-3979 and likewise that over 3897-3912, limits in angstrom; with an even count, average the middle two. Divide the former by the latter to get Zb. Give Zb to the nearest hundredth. 0.69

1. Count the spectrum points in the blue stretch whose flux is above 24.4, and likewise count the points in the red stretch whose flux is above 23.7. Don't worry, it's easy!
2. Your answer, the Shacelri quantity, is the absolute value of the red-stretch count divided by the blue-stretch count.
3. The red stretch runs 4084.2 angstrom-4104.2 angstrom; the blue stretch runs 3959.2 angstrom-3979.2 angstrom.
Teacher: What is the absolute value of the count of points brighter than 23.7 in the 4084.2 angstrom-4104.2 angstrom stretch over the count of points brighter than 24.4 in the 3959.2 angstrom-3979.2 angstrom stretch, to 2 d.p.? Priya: 7.00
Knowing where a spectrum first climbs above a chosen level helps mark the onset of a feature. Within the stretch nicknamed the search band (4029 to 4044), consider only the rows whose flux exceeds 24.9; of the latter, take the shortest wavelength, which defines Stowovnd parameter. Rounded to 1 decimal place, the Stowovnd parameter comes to 4030.5 angstrom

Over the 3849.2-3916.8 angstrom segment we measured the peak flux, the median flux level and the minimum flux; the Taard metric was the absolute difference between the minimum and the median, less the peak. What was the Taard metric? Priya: -26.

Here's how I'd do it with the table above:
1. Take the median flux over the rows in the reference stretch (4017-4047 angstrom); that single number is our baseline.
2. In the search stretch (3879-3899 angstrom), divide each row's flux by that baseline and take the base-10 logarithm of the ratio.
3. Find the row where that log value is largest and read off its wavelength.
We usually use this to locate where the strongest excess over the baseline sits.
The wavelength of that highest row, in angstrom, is 3898.0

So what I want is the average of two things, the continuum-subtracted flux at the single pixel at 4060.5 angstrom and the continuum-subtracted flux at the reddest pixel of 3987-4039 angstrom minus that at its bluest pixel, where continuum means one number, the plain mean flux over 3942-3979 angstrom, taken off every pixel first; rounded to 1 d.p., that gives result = -1.3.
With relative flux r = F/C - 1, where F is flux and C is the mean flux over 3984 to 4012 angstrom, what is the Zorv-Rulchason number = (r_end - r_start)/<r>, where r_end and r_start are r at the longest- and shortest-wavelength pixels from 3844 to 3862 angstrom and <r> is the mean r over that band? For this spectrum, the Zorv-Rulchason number -4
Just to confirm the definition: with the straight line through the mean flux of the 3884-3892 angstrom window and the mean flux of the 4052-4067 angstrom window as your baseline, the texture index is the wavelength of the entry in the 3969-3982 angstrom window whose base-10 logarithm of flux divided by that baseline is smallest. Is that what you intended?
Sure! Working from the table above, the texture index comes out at 3970.5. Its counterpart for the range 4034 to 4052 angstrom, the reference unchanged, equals 4040.5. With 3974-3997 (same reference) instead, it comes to 3975.5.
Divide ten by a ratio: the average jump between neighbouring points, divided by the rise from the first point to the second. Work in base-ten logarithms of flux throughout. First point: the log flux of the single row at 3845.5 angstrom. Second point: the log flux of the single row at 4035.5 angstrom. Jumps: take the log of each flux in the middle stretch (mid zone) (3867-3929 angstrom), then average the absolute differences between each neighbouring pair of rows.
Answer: 24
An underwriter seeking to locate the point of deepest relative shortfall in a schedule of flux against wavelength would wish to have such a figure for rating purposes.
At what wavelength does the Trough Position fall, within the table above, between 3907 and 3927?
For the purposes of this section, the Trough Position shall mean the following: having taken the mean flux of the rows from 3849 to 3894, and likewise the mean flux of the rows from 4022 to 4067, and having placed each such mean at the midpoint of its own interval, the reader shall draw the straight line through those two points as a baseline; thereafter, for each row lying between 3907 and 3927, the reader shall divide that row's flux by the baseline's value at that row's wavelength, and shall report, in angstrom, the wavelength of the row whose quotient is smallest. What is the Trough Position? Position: 3918.0 angstrom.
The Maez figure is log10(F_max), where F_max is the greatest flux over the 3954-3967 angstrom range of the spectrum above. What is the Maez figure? 1.40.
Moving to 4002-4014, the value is 1.50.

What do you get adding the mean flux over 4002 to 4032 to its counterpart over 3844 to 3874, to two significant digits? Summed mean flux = 56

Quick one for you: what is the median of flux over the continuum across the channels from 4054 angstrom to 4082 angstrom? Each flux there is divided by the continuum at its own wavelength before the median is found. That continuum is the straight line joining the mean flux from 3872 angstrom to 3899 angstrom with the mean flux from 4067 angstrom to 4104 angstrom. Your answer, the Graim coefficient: 1.01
